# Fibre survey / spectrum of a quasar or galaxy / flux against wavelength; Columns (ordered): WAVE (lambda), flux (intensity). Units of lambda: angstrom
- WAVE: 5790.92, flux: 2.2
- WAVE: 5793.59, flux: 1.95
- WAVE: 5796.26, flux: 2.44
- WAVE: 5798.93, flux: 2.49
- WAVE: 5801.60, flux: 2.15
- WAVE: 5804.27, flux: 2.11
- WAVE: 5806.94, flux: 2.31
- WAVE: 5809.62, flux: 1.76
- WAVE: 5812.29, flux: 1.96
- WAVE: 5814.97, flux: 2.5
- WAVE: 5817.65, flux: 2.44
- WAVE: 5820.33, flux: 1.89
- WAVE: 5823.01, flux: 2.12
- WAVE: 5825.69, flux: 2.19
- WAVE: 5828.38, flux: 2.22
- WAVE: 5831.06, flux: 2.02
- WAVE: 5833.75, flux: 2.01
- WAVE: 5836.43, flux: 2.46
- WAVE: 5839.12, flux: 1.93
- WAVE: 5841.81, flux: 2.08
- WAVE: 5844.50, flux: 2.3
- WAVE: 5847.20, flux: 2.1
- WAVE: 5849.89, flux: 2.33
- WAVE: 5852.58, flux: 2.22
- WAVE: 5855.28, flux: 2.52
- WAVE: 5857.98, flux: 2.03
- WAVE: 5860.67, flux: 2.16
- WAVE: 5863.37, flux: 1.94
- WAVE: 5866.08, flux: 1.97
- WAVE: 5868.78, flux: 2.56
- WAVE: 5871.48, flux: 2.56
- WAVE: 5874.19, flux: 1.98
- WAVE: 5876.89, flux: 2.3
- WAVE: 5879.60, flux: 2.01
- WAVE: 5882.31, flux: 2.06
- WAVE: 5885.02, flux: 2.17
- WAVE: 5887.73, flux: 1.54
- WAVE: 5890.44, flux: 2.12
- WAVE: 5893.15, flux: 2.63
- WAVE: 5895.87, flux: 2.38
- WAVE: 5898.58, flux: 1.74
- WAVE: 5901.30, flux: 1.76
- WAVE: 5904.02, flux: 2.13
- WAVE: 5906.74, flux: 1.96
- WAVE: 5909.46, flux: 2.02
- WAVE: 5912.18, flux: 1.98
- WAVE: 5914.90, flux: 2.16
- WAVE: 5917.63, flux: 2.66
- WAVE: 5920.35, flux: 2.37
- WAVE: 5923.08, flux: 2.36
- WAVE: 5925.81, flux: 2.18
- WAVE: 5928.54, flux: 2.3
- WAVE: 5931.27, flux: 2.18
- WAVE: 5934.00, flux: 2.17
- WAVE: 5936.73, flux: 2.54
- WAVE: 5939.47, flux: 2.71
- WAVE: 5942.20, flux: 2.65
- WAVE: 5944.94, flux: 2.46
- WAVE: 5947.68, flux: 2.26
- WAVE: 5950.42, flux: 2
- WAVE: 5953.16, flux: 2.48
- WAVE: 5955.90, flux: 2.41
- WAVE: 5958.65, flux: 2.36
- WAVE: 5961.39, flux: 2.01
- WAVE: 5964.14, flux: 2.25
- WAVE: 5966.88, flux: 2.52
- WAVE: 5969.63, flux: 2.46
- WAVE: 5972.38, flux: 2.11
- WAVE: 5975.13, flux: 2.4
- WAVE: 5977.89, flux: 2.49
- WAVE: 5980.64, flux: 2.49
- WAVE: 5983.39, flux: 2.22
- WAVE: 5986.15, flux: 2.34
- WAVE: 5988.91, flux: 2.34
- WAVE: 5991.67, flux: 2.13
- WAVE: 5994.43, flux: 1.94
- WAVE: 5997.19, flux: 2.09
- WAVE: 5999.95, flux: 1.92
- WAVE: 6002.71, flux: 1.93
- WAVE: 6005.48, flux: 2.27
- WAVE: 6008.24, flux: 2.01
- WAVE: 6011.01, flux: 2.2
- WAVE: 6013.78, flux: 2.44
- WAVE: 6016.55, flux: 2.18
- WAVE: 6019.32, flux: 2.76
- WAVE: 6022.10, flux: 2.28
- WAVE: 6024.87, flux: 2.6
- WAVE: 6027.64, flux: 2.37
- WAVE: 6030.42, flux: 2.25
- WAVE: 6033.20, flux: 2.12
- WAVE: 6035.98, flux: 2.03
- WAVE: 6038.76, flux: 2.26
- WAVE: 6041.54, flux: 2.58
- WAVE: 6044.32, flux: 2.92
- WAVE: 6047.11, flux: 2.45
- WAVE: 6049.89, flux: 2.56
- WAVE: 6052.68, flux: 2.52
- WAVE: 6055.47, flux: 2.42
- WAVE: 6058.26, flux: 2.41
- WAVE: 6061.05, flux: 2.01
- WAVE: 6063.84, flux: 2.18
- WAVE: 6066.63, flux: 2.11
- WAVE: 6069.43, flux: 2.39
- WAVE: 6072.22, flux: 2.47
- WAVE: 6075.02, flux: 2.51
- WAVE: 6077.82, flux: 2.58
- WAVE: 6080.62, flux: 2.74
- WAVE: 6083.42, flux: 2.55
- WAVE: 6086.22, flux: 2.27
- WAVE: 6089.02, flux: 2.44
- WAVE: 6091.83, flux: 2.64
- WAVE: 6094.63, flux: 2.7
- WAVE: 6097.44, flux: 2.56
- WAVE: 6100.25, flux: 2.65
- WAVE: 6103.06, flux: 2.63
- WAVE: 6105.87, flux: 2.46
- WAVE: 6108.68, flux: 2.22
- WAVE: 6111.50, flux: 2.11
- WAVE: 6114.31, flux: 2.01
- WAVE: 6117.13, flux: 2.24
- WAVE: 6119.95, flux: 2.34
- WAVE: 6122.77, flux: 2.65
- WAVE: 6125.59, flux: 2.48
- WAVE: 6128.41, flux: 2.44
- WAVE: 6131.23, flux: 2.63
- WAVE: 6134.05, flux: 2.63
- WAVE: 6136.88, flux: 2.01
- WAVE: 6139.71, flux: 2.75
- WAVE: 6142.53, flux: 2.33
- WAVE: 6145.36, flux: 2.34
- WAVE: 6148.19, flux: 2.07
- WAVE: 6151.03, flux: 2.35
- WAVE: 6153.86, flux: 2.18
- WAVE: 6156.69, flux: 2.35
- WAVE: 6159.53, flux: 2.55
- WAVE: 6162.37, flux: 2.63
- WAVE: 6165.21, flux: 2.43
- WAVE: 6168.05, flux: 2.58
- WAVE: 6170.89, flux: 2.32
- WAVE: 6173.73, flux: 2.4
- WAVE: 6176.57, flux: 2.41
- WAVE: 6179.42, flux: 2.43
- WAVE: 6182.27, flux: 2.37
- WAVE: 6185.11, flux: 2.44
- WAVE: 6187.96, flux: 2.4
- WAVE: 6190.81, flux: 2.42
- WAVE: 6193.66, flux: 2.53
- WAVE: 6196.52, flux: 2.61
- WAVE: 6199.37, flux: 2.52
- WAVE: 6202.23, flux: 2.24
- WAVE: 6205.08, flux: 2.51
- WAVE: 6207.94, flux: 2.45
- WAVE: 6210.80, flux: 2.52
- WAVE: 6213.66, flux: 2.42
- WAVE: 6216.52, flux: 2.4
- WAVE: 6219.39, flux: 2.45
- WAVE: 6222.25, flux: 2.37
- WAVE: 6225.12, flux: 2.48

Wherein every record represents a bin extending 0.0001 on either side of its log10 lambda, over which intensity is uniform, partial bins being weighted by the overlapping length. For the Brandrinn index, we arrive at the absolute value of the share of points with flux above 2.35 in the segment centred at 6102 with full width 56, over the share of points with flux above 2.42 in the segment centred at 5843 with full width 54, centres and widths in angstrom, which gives 3.5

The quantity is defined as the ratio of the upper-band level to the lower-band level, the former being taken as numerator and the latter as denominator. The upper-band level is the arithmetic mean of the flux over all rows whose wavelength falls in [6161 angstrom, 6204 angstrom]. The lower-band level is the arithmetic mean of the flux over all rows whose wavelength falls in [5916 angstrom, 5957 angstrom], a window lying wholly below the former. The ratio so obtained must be 1.03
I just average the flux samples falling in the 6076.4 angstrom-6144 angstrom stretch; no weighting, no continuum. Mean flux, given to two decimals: 2.46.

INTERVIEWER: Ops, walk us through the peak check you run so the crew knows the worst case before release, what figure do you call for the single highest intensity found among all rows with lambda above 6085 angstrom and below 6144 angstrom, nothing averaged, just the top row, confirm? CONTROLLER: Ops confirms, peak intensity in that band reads 2.75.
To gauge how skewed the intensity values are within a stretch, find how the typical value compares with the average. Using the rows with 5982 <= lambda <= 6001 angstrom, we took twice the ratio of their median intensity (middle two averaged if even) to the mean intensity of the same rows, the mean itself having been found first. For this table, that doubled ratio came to 1.99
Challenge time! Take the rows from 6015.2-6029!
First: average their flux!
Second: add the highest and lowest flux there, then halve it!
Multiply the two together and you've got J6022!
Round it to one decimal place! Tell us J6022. 6.0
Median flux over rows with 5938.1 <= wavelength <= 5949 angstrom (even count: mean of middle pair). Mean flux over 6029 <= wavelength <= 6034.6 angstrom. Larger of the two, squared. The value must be 6.53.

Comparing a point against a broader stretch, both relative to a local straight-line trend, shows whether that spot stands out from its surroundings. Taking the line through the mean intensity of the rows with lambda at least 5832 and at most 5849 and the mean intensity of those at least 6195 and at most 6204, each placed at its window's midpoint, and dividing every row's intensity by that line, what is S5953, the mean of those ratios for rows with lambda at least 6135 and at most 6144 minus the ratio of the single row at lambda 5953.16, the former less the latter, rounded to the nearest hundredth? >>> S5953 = -0.12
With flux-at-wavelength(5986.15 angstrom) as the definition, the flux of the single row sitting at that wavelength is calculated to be 2.34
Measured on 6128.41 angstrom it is 2.44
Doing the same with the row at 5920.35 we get 2.37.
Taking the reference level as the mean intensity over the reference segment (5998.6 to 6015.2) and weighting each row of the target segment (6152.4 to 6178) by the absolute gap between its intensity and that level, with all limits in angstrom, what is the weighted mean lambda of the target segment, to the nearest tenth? 6165.8 angstrom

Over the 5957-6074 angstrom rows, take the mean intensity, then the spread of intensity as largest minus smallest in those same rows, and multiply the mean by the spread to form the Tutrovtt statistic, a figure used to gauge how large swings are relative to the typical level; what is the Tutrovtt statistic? 2.3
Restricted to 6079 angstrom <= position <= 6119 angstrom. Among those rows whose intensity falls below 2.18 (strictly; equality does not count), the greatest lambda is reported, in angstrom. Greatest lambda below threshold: 6114.31 angstrom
